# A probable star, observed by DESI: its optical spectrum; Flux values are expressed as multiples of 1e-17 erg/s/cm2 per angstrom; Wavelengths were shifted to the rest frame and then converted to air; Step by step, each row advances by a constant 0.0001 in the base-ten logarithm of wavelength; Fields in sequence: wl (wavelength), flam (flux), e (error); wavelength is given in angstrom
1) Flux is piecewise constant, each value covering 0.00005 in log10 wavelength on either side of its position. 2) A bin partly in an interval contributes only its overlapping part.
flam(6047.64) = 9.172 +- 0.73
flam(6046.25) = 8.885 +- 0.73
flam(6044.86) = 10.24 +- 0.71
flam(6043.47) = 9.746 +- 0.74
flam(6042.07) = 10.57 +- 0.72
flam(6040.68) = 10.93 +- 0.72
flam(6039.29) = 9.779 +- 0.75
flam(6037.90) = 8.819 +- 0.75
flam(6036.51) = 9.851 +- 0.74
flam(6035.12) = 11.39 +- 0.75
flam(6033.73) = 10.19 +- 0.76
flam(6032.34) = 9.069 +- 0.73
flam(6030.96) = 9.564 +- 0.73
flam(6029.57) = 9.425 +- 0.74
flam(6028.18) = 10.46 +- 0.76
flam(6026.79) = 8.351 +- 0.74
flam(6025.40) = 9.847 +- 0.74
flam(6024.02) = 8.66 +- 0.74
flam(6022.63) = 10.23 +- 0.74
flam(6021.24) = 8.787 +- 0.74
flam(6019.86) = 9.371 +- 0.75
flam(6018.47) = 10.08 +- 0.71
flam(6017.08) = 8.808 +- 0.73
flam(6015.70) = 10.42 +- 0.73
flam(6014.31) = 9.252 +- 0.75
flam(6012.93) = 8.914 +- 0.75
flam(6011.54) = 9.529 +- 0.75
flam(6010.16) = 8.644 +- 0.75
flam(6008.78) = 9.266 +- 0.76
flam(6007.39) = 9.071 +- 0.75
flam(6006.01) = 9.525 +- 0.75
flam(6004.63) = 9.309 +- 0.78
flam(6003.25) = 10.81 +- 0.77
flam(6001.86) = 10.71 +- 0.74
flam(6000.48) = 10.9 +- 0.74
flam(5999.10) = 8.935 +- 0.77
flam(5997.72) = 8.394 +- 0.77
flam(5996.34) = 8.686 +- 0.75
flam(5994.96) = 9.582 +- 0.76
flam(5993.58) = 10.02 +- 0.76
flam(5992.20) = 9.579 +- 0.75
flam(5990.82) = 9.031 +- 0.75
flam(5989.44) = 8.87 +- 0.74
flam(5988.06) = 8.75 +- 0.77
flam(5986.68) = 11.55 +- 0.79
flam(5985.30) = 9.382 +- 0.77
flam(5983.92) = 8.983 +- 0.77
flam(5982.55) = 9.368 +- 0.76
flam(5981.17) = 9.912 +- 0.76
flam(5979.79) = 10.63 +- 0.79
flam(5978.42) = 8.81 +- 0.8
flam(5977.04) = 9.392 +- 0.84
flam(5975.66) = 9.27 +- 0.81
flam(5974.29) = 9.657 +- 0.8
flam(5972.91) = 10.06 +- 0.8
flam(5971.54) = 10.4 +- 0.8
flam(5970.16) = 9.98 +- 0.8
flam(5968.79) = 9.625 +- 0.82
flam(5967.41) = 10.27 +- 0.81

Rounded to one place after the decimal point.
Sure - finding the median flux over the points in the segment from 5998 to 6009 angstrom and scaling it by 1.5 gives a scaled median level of 14.1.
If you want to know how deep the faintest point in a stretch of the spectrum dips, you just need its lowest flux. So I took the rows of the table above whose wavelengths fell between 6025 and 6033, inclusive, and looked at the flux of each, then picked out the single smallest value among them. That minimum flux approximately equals 8.351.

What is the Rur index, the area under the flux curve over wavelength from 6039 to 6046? 71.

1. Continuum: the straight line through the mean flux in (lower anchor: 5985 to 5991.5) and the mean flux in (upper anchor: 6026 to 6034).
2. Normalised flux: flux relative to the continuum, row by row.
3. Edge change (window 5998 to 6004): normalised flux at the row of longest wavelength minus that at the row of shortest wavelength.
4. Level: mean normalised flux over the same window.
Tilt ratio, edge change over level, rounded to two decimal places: 0.18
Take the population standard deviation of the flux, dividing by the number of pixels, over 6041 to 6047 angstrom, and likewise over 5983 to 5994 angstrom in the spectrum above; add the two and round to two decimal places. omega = 1.50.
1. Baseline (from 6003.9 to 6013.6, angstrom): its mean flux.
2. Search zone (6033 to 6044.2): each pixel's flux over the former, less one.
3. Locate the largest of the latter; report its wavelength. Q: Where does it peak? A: 6035.12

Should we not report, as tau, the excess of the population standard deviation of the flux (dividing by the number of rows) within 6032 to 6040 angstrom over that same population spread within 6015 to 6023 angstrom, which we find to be 0.17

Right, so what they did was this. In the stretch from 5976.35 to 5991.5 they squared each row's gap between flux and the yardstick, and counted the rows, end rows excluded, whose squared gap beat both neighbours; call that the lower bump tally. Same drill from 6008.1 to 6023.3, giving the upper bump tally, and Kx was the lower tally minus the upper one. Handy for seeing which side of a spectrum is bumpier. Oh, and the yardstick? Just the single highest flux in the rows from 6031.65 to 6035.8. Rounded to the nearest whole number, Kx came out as -1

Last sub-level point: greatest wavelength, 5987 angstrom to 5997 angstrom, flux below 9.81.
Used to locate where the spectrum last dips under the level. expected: 5996.34 angstrom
